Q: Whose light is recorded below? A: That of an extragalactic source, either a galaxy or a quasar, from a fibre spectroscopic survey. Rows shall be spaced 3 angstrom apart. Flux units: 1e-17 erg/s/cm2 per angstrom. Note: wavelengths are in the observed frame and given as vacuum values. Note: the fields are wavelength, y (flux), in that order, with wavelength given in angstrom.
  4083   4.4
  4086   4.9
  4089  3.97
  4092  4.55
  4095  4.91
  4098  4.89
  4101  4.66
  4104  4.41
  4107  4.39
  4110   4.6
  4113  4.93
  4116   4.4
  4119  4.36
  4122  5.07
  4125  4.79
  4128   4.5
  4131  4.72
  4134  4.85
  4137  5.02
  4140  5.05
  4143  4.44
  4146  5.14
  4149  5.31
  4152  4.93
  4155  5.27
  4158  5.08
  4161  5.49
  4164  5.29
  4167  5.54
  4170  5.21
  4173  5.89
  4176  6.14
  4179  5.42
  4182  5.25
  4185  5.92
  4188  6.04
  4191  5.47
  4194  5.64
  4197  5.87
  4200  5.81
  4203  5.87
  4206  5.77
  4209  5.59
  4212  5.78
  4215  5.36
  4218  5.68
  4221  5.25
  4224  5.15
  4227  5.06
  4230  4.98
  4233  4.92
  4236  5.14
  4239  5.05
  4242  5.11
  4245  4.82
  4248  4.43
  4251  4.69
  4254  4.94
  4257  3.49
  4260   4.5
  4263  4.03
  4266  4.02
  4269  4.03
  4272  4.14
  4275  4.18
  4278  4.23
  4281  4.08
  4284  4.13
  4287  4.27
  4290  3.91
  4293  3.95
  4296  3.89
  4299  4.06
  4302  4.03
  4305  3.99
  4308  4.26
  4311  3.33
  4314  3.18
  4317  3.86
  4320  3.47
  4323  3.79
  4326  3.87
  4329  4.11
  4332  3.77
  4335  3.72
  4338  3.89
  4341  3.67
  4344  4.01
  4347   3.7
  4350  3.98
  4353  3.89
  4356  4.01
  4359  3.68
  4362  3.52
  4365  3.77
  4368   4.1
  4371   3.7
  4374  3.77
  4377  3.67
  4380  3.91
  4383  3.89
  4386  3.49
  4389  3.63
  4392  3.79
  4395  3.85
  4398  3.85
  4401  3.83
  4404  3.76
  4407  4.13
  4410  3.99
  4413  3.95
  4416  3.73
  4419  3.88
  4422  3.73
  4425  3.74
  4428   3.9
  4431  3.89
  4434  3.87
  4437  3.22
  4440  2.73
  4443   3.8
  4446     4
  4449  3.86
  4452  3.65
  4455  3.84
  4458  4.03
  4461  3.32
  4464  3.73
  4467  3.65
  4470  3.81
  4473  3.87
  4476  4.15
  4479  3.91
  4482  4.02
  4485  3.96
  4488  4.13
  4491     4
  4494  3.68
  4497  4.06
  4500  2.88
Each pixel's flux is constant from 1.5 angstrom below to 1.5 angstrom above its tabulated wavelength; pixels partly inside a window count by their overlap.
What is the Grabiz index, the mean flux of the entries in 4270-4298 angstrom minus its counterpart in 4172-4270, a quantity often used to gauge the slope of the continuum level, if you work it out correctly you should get -1.1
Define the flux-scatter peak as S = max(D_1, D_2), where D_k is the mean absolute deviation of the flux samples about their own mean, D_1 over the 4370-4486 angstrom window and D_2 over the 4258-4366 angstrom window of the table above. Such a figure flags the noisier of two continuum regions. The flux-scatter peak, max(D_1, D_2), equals 0.20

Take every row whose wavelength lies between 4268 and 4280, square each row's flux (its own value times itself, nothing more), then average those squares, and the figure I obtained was 17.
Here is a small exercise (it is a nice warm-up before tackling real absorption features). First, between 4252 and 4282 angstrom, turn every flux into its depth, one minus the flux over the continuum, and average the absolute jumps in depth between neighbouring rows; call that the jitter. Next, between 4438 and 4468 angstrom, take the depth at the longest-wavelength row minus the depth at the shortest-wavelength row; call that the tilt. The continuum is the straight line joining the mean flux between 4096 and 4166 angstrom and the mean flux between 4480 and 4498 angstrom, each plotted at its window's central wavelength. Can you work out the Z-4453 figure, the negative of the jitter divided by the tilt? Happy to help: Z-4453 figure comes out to 0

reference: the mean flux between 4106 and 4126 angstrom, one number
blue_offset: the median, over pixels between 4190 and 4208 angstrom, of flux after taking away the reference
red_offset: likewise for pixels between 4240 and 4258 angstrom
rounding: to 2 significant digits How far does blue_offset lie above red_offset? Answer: 1.0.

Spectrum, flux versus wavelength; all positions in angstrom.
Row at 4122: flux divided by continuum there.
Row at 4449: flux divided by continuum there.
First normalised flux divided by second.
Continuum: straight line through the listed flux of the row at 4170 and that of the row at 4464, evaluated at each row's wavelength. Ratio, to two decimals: 0.92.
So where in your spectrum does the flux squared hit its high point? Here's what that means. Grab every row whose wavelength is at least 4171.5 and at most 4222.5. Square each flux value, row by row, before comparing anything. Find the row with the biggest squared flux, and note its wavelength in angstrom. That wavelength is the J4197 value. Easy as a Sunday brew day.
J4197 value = 4176 angstrom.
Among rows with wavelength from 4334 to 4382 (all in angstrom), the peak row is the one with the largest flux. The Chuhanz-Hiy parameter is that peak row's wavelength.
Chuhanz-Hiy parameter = 4368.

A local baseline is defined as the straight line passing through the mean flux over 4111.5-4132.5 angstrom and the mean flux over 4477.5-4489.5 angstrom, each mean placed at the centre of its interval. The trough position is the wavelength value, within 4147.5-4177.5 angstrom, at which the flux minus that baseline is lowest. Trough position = 4152 angstrom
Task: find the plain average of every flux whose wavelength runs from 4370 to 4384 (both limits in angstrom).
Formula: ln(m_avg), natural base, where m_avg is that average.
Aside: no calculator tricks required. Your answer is 1.33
